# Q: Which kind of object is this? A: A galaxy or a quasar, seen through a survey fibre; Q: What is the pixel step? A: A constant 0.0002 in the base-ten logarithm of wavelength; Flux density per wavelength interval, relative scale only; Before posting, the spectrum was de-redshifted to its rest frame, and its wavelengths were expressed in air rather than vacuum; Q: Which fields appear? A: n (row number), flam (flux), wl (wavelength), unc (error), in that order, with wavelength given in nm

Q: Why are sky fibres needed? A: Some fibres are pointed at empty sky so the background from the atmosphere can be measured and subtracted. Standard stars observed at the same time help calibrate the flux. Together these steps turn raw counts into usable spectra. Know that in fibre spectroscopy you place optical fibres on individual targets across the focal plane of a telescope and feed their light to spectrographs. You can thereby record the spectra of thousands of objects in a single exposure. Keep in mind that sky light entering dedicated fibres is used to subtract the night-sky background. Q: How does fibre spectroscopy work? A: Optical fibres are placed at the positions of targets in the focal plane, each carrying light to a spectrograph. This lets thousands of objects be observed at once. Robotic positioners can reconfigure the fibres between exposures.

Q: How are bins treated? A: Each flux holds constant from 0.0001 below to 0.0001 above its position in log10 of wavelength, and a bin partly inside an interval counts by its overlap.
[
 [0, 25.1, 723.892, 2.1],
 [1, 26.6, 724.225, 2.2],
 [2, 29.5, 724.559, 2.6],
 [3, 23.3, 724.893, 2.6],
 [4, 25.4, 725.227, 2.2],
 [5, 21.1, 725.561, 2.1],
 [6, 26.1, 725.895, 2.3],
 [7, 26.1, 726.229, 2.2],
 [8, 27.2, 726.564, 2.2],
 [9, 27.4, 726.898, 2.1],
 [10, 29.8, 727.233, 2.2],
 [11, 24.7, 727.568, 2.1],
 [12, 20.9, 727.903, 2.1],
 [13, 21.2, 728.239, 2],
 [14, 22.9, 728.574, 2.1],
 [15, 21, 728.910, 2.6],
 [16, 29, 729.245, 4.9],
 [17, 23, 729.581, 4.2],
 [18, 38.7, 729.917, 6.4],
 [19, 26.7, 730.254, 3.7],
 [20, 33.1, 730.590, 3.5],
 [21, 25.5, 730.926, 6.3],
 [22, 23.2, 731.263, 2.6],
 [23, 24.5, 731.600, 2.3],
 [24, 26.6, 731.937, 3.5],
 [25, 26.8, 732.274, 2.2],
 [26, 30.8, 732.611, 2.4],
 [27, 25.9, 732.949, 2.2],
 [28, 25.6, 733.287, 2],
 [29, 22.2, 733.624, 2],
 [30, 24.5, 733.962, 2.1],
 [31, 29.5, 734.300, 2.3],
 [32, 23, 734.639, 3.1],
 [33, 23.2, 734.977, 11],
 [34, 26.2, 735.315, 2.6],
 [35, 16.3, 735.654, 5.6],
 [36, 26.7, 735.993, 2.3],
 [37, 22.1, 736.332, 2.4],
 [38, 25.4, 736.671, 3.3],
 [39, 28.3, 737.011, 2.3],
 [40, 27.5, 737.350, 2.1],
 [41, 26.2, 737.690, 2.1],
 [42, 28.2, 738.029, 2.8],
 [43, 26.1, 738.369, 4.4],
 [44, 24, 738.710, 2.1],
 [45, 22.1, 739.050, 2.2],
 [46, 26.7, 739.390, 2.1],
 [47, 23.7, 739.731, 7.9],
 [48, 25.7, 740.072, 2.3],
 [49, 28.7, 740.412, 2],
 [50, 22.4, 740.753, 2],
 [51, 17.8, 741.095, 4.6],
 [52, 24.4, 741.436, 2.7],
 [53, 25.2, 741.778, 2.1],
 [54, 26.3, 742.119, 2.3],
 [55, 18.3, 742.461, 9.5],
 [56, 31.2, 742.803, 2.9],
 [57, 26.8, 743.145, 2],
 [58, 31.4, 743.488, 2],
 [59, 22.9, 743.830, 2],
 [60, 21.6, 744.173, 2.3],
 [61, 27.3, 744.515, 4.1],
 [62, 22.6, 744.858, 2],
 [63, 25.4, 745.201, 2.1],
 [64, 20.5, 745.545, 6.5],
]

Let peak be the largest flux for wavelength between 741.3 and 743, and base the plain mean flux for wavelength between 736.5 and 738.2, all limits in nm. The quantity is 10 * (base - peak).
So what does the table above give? -41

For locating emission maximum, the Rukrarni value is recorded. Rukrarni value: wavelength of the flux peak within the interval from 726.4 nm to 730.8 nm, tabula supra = 729.917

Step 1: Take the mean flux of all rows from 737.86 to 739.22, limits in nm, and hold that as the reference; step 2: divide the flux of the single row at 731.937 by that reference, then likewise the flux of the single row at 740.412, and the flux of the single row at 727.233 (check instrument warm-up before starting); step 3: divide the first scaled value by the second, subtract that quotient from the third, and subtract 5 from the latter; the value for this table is -4.74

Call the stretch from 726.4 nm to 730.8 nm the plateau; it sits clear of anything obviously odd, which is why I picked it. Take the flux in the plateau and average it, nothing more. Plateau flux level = 26.58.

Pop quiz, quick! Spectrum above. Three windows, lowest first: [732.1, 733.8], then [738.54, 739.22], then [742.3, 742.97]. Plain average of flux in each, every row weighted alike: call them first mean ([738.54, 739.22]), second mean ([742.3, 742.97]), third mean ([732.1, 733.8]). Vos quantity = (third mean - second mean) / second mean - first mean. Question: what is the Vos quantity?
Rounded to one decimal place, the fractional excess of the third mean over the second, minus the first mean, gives -23.0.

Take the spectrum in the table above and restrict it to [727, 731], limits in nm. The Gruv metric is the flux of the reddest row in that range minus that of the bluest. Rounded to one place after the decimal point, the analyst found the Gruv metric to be -4.3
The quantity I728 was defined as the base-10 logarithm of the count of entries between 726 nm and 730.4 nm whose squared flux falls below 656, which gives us 0.778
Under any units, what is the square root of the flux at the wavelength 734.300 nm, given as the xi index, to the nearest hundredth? 5.43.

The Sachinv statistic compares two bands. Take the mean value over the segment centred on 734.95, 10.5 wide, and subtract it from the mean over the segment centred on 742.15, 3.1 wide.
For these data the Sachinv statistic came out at -1.1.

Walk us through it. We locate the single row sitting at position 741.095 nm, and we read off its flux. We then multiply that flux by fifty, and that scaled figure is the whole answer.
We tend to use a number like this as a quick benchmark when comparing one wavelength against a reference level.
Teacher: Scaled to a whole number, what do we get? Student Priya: 890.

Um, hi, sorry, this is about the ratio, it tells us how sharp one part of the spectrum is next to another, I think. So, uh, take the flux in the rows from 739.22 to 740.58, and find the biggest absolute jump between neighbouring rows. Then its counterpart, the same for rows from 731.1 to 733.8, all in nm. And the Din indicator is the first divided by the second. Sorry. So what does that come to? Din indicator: 0.6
